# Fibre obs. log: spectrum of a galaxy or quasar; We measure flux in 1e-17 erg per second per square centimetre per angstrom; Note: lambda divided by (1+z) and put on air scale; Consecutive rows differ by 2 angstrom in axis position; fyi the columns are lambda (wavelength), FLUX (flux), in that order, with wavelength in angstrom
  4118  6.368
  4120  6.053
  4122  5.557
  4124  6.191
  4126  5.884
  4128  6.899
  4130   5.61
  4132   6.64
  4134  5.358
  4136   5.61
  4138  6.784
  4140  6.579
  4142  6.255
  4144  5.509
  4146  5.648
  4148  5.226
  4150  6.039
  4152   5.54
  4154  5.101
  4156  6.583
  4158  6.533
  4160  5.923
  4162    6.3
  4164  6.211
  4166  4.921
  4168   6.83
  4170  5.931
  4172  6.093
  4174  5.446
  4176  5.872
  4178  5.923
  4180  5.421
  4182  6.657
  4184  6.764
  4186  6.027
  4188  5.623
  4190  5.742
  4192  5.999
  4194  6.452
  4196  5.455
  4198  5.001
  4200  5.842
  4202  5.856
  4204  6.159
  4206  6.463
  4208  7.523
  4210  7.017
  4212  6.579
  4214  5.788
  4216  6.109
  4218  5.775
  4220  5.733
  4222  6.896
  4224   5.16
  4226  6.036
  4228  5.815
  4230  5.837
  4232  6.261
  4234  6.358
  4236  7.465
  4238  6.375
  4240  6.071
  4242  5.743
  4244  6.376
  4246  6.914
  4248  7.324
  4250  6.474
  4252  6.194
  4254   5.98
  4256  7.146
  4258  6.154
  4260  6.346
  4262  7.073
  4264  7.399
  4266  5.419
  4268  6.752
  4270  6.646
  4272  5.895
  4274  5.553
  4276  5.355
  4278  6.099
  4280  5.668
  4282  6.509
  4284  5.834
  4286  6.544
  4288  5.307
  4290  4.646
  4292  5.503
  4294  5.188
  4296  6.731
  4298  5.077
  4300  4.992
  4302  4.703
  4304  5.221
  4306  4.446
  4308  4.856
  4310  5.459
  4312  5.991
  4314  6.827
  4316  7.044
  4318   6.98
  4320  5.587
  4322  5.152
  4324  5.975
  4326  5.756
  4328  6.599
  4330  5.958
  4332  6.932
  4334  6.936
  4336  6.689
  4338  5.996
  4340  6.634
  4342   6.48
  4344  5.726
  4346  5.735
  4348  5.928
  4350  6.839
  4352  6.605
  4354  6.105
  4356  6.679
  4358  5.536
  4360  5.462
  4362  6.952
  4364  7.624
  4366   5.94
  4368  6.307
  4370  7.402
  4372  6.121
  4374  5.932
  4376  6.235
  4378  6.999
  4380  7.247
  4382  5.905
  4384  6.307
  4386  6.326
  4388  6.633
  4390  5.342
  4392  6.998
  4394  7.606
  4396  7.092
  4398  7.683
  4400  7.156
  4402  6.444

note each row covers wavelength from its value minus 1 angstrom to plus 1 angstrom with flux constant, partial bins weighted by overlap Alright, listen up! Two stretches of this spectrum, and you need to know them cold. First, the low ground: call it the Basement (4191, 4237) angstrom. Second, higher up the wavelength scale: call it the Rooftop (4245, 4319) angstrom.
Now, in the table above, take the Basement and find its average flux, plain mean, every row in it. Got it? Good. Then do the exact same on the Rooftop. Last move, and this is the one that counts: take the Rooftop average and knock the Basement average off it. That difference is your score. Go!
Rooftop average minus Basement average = -0.15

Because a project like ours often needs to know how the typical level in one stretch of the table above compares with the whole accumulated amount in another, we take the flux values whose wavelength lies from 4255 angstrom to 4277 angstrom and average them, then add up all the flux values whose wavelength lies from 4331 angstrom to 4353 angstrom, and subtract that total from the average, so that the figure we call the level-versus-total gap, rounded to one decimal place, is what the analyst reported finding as -64.2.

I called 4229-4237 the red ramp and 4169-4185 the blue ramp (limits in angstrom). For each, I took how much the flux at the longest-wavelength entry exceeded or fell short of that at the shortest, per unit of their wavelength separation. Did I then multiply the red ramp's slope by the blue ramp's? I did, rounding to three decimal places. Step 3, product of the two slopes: 0.016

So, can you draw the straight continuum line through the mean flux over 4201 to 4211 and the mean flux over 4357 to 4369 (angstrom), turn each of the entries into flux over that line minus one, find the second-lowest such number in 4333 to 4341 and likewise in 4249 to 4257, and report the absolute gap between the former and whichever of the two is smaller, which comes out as 0.095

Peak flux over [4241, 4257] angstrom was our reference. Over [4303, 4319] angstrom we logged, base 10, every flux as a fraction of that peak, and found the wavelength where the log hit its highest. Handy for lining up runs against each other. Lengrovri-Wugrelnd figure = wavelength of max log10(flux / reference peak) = 4316 angstrom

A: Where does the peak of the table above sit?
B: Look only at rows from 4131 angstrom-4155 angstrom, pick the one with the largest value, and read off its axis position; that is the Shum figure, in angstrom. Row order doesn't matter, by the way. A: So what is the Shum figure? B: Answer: 4138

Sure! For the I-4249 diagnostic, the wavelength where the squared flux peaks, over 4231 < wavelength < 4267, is 4236 angstrom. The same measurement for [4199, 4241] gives 4208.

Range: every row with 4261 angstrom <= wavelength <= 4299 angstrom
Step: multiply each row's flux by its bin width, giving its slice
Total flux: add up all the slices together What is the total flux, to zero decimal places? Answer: 226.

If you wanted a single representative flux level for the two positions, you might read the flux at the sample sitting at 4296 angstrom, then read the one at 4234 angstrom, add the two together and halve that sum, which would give 6.5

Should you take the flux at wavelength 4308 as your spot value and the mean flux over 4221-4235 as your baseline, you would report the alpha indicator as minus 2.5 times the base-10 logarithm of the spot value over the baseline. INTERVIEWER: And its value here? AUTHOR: 0.24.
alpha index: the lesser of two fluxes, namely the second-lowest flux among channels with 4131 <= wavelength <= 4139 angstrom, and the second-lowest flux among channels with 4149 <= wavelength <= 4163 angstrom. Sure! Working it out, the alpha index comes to 5.5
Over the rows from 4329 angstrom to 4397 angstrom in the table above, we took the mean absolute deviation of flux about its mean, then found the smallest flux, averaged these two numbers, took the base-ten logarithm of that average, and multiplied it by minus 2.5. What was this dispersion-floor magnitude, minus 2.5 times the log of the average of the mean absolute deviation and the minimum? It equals -1.17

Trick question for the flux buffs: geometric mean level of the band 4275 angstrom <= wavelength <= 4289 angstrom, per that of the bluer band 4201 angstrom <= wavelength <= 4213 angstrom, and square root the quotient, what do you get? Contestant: 0.95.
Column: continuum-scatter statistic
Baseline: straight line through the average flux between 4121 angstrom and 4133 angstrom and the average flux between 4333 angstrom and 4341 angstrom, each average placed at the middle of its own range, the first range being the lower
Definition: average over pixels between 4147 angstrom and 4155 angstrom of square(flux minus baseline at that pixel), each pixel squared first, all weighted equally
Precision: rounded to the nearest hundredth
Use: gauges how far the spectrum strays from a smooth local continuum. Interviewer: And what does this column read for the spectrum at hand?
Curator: 0.63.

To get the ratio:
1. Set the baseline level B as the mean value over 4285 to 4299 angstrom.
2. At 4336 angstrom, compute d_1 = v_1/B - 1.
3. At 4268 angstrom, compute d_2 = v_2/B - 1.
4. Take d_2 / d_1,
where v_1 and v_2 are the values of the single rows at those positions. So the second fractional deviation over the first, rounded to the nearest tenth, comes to 1.1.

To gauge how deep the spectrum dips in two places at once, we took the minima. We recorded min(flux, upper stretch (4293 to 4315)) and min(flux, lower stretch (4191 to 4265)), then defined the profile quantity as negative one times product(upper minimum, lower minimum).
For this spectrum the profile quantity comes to -22.2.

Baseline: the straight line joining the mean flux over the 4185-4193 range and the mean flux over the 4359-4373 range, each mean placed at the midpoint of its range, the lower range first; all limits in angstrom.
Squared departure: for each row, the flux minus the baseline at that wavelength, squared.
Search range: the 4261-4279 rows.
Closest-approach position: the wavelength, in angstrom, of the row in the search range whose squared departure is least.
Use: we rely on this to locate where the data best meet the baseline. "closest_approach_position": 4278 angstrom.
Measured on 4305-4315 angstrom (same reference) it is 4312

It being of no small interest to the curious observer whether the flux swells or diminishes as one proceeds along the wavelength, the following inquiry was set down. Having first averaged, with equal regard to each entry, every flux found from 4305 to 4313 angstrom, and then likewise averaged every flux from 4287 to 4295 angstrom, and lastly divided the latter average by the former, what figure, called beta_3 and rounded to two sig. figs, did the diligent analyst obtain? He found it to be 0.99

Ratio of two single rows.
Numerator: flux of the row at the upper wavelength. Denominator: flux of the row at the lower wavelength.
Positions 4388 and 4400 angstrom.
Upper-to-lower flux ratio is 1.08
